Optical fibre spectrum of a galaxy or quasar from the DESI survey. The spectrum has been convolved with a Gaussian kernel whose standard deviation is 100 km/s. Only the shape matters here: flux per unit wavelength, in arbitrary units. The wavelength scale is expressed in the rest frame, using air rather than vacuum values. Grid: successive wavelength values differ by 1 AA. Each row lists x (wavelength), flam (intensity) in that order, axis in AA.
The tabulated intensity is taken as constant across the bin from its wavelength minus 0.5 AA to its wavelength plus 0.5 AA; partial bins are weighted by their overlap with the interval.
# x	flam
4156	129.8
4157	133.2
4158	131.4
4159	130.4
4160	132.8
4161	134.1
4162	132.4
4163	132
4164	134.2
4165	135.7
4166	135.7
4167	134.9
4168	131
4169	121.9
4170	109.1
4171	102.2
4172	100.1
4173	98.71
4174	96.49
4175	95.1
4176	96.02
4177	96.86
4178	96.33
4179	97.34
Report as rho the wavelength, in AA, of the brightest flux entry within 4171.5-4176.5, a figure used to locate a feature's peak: 4172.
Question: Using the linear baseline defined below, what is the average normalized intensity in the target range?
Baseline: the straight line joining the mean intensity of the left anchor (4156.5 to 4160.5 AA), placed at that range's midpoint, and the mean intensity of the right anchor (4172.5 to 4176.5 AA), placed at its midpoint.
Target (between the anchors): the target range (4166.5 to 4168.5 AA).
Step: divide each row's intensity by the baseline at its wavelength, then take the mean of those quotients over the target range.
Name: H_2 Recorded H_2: 1.19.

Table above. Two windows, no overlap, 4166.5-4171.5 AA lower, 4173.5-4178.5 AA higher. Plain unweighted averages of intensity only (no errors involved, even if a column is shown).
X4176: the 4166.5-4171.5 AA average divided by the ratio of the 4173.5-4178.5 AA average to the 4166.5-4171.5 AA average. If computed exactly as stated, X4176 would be 149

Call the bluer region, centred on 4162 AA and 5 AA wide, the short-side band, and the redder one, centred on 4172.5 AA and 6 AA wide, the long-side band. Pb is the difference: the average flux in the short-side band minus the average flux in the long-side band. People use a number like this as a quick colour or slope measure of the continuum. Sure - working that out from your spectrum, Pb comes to 33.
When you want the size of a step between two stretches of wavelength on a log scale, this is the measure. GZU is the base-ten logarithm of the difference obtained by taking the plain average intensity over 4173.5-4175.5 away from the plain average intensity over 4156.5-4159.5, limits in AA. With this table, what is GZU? 1.55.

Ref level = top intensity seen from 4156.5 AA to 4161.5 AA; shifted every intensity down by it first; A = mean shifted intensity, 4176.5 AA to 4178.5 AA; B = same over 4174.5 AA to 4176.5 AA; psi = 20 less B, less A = 96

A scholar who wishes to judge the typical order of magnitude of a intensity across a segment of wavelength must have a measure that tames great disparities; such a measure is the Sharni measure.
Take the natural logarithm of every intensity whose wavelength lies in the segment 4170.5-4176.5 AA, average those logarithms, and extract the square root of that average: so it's 2.14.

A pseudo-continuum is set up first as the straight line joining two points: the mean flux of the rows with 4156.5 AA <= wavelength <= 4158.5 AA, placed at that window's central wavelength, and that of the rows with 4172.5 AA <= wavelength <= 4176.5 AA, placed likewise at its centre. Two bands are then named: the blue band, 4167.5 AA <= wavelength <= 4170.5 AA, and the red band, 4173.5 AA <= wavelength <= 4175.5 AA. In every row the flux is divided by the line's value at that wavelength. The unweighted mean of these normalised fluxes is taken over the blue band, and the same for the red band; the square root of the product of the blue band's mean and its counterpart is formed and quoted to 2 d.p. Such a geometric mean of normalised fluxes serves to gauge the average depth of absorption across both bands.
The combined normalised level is 1.05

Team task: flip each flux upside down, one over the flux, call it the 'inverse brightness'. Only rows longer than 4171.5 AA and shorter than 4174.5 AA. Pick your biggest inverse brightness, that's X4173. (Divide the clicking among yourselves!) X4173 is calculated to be 0.0104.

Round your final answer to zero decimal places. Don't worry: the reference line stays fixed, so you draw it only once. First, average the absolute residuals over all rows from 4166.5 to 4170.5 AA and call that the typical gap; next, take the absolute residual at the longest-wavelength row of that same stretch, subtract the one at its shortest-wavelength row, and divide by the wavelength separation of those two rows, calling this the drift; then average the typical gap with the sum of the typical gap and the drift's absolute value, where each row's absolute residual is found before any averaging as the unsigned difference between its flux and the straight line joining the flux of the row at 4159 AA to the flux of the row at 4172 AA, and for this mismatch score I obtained 19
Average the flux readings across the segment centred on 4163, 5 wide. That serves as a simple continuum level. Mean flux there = 134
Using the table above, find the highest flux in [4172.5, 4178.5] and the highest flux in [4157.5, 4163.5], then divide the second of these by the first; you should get 1.36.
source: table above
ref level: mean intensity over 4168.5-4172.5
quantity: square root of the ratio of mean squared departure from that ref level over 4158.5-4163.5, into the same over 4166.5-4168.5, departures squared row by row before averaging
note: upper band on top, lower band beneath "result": 1.0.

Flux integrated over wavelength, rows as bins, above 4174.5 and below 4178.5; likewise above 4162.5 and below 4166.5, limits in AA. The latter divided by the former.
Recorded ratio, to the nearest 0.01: 1.40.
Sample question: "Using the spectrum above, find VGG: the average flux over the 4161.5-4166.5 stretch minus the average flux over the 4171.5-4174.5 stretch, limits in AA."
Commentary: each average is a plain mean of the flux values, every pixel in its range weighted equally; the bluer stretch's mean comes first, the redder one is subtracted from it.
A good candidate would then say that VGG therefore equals 36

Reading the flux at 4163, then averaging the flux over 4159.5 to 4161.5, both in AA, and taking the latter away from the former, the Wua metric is -1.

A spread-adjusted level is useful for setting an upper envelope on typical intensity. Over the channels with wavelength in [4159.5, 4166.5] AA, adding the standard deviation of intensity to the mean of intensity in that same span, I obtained 135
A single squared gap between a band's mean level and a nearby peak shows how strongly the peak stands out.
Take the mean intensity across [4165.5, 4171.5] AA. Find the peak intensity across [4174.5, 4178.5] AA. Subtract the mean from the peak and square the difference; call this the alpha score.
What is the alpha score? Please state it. 656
